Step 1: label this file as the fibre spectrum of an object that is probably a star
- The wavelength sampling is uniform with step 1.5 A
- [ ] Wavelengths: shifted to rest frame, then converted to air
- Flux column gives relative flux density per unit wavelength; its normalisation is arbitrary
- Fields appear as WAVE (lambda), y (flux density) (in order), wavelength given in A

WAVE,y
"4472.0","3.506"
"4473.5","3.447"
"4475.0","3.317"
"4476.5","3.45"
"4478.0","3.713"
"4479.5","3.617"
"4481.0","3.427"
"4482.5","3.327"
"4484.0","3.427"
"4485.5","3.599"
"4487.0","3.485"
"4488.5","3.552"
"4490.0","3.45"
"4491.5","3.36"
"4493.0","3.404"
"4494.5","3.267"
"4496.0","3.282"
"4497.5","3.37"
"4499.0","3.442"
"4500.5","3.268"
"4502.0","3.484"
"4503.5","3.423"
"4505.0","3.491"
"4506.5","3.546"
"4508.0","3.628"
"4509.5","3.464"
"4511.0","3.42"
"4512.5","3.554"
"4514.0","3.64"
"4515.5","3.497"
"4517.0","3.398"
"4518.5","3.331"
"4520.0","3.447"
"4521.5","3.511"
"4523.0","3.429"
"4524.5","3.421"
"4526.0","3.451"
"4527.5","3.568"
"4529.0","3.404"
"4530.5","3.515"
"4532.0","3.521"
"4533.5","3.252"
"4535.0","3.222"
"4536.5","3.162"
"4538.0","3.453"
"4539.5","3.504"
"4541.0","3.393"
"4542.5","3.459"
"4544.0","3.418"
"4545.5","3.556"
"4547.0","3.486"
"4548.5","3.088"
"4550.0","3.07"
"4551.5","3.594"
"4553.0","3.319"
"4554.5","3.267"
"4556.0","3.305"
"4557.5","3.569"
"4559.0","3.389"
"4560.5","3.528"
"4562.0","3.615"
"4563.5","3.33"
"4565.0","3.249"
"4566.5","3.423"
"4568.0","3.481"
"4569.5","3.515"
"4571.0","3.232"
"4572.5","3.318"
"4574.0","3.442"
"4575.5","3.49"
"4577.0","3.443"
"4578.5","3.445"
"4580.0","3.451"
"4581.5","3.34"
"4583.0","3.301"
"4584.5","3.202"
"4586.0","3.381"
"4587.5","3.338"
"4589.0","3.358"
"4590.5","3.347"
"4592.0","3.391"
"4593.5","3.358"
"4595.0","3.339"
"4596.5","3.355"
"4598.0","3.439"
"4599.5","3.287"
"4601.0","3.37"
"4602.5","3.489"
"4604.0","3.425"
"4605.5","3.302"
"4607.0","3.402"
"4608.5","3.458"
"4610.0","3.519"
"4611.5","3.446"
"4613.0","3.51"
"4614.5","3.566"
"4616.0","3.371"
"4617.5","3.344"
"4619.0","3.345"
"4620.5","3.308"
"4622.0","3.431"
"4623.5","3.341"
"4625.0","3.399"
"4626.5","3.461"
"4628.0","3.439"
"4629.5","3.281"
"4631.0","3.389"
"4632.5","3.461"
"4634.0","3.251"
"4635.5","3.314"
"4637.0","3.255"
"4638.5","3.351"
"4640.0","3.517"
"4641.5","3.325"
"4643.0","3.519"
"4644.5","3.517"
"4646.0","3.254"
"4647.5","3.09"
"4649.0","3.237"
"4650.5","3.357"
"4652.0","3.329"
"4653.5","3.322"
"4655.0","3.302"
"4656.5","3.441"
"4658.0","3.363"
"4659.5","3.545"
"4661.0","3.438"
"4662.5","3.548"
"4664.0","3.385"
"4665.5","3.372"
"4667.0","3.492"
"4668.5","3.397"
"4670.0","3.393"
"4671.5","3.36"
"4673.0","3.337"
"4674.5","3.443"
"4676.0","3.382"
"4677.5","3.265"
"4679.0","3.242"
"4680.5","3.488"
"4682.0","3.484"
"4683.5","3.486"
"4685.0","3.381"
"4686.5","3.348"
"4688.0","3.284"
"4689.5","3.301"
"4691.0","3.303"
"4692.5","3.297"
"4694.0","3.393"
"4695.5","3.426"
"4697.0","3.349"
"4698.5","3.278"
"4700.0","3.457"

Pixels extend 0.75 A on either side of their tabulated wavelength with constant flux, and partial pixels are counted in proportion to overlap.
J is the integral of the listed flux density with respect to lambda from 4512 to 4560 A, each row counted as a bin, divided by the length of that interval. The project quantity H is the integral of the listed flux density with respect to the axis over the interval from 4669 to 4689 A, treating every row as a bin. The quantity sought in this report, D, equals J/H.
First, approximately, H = 68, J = 3.41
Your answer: 0.051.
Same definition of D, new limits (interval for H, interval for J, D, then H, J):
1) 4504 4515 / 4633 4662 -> 0.086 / 39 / 3.36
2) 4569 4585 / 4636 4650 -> 0.062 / 54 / 3.34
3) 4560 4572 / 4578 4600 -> 0.082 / 41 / 3.36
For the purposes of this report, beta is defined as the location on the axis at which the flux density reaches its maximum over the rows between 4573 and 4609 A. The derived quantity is 4575.5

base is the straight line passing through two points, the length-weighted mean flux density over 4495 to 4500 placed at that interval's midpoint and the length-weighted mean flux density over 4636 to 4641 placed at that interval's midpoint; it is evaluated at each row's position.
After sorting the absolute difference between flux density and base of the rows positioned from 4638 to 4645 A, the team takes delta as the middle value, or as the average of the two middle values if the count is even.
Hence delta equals 0.148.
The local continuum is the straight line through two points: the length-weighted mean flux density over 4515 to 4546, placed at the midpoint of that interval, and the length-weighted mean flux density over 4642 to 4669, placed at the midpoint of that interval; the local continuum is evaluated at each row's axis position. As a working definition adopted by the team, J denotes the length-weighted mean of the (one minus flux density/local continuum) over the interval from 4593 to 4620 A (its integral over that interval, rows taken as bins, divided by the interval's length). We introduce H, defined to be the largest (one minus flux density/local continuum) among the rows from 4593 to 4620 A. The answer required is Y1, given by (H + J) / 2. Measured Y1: 0.0156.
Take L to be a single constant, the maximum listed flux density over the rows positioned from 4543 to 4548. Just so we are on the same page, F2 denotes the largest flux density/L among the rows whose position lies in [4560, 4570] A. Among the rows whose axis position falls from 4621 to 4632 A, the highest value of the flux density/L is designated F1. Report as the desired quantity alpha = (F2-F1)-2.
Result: -1.96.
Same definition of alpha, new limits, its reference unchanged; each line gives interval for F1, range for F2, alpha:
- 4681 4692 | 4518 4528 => -1.98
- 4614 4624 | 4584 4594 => -2.05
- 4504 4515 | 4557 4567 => -2.01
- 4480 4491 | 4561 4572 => -2.00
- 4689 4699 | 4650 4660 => -1.97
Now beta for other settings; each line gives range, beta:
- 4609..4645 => 4614.5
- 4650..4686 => 4662.5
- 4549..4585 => 4562.0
